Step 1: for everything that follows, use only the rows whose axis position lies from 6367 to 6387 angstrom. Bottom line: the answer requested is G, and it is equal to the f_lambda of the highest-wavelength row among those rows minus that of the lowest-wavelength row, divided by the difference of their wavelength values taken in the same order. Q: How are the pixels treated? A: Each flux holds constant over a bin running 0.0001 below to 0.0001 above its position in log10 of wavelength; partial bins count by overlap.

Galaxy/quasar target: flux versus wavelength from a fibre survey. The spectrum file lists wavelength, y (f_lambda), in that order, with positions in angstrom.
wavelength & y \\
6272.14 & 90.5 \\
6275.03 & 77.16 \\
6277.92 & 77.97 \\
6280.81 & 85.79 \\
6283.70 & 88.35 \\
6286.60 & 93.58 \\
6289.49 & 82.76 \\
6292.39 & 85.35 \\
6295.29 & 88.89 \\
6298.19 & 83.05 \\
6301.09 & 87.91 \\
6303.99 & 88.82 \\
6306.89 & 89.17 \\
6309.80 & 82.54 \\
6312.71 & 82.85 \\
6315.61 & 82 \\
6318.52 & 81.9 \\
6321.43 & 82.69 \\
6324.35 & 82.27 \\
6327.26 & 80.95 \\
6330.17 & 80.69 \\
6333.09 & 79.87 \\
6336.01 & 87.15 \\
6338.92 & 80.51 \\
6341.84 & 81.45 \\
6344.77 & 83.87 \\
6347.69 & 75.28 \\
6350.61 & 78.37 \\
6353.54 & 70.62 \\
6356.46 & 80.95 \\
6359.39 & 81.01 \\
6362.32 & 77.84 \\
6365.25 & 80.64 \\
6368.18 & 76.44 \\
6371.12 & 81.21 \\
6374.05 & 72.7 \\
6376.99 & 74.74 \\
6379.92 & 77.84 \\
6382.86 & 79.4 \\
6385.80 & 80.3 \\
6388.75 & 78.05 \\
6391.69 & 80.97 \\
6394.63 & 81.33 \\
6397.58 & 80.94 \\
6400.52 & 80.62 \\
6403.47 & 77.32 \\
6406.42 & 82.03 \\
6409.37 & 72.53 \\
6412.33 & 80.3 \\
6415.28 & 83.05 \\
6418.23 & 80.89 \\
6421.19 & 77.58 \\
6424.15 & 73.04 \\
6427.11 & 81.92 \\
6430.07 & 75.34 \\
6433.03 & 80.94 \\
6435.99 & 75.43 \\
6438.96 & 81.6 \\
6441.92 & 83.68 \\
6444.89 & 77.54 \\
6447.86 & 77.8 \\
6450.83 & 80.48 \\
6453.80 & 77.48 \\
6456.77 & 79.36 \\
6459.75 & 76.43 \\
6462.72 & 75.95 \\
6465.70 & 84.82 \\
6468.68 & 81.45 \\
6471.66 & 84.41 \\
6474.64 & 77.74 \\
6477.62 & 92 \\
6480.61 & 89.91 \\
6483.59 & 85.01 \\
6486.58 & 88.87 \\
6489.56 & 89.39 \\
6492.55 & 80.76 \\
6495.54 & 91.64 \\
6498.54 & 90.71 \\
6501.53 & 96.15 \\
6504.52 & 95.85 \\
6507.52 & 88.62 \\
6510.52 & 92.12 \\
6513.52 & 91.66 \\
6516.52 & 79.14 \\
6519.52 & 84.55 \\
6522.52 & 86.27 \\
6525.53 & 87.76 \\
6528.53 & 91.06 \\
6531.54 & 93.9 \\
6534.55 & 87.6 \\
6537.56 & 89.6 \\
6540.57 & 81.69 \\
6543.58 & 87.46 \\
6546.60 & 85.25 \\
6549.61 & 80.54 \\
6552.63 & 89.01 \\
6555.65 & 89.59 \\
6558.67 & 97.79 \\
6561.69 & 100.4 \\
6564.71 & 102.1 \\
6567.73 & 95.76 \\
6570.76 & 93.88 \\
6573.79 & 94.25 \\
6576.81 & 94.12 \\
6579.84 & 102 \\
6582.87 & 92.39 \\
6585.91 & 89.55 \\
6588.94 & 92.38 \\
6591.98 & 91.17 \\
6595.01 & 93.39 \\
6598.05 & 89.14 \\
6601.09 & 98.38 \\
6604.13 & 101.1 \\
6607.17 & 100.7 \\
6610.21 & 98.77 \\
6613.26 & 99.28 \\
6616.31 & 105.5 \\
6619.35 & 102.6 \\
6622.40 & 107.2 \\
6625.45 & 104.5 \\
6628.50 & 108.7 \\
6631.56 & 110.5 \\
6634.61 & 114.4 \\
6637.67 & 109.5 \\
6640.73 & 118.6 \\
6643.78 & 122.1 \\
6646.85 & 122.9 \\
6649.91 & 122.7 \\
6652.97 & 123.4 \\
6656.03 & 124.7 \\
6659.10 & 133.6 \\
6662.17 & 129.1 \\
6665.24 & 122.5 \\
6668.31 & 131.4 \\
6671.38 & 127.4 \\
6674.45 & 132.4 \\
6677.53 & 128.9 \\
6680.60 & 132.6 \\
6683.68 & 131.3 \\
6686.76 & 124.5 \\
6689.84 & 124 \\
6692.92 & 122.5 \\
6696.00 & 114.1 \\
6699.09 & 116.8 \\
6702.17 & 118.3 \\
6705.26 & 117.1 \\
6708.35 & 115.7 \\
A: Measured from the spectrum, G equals 0.2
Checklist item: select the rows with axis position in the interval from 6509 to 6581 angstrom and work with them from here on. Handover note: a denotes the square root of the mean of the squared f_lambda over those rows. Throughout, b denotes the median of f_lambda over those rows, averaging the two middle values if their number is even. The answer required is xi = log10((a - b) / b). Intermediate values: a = 91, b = 90.3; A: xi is -2.17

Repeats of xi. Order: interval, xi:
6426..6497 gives -1.89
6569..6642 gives -2.08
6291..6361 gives -2.32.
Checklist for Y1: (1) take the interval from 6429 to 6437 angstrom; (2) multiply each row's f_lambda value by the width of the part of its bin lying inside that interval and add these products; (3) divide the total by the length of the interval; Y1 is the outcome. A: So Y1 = 77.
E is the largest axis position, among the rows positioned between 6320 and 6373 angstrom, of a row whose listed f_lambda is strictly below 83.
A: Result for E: 6371.12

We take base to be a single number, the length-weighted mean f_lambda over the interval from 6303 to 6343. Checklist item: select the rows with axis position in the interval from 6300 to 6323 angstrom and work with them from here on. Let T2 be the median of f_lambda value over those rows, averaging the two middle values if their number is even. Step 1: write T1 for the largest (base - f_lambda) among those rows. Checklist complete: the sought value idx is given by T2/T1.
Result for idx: 74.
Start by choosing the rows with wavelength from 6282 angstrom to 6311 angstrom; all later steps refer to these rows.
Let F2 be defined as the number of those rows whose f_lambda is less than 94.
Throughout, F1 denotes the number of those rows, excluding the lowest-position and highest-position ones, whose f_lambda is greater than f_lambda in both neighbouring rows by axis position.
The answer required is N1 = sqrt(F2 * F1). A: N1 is 5.5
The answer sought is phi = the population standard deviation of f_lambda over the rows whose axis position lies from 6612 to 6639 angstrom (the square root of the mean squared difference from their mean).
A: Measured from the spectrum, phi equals 4.3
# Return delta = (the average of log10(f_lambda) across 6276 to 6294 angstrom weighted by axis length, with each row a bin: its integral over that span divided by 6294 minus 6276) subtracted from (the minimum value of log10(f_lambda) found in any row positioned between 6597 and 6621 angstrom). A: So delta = 0.02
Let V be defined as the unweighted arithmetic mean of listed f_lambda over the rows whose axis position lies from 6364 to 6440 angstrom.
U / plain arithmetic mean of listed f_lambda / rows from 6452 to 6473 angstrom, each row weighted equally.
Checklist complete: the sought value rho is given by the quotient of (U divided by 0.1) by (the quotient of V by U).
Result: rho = 813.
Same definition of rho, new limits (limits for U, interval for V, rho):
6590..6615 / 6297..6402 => 1153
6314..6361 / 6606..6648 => 596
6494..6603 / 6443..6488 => 1017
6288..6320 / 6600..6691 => 617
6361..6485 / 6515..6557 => 734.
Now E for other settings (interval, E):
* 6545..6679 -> 6549.61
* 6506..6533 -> 6516.52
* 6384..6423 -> 6421.19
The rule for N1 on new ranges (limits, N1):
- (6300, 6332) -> 5.7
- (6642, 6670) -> 0.0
